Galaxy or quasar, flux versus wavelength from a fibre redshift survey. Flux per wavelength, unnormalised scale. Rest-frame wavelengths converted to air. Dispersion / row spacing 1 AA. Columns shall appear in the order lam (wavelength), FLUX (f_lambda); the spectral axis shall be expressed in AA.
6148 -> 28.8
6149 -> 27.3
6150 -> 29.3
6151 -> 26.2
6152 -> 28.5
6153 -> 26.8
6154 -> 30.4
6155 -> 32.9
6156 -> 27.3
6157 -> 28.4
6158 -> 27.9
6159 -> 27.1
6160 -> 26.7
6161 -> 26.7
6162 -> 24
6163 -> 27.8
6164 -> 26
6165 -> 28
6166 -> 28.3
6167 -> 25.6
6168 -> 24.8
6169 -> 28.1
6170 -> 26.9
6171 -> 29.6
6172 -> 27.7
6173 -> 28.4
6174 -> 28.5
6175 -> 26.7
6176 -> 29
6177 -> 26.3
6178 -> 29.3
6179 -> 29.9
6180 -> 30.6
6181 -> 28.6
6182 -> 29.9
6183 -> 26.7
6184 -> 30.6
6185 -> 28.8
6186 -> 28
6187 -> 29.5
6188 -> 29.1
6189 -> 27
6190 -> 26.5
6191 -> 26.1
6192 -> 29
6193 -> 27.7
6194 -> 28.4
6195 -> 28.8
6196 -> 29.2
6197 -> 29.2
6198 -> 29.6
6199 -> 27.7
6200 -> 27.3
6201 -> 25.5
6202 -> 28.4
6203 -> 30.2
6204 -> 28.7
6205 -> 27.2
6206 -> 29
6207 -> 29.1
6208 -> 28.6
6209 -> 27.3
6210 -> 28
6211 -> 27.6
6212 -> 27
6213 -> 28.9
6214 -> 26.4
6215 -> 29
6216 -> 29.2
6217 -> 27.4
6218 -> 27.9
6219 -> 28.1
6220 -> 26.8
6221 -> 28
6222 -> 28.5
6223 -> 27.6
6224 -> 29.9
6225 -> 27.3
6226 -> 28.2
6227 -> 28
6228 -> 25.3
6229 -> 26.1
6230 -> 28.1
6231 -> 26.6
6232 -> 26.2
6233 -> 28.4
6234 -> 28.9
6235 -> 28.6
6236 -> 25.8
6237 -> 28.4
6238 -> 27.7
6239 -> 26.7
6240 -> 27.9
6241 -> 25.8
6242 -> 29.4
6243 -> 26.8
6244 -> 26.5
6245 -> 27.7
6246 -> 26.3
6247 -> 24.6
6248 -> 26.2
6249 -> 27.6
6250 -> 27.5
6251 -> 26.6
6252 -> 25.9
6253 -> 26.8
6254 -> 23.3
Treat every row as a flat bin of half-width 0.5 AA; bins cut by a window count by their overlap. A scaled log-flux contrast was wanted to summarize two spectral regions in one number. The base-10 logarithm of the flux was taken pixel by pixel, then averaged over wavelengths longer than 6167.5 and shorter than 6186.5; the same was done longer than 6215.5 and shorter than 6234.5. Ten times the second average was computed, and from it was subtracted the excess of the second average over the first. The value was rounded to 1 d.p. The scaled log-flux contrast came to 14.4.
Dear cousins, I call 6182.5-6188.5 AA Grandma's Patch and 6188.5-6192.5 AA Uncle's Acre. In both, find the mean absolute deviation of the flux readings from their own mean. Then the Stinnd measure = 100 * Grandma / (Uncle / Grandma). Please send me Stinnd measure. 99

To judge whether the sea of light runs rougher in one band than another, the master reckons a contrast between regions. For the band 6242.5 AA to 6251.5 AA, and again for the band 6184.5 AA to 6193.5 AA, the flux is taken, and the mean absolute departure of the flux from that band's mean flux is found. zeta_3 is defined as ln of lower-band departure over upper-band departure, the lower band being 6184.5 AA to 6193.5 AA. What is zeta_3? 0.41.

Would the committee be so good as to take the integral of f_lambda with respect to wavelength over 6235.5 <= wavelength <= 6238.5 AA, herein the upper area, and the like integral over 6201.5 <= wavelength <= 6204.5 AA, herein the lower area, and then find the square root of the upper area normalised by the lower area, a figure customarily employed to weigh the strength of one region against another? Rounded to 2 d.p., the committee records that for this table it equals 0.97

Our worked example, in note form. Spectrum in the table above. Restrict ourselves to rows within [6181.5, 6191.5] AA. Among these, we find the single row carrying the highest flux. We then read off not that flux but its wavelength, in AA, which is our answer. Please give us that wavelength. 6184 AA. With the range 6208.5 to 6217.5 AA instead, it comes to 6216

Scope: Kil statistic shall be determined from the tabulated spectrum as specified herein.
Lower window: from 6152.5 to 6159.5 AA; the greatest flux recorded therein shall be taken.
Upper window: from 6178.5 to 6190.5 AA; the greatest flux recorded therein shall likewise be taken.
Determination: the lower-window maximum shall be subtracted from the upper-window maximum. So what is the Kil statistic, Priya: -2.3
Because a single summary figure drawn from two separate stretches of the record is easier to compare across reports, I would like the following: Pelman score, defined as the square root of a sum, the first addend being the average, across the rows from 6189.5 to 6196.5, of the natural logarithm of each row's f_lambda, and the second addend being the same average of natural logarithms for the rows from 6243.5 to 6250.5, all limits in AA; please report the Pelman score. 2.57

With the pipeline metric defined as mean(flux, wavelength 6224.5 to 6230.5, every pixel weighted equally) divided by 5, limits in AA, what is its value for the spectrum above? 5.43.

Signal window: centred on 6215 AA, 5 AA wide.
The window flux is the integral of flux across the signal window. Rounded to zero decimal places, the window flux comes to 141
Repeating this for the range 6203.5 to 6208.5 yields 143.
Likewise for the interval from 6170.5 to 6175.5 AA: 141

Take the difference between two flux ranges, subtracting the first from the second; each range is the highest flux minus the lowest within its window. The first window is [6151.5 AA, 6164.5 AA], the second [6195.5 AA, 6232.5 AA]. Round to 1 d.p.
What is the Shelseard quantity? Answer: -4.0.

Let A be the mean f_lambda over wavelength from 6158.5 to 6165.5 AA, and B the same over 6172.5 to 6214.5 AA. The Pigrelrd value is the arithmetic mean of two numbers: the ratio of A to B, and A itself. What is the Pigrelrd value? 13.8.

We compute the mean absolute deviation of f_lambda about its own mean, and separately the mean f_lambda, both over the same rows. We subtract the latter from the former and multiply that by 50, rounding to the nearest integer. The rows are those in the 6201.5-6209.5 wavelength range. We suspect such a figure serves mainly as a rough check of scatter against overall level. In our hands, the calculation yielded -1393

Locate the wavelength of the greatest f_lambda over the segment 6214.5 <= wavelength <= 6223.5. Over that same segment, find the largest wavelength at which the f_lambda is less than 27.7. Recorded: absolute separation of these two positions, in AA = 7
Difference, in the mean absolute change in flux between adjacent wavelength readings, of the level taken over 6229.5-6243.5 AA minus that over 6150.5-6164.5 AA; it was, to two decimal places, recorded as -0.41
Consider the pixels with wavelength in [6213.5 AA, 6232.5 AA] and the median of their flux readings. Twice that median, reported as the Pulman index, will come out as 55.8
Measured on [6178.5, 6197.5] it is 57.6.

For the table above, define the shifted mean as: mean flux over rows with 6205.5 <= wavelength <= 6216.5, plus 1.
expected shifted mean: 29.2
